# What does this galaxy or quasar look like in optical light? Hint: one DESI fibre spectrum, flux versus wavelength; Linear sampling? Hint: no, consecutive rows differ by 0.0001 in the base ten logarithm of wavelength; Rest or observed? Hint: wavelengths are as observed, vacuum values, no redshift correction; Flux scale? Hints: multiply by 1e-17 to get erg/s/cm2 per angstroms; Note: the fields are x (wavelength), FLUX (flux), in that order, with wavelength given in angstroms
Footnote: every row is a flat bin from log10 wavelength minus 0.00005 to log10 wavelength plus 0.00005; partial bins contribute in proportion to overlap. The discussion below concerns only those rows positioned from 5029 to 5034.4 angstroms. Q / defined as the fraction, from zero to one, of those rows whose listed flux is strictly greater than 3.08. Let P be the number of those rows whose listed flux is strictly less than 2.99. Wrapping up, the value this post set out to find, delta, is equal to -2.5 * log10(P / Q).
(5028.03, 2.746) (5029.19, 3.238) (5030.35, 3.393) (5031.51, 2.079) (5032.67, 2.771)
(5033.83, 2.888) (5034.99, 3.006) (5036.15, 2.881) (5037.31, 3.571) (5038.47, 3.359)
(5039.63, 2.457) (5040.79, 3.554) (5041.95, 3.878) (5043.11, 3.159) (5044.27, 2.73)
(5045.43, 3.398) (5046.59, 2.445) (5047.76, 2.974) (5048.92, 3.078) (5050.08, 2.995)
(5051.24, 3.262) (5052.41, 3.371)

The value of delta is -2.2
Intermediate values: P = 3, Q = 0.4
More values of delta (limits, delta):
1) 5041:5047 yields -1.3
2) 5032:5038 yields -2.9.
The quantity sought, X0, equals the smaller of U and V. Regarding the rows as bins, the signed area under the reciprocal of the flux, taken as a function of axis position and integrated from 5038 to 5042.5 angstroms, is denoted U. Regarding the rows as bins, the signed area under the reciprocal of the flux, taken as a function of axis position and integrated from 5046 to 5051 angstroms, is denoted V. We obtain 1.40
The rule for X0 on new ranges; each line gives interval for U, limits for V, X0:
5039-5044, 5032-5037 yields 1.59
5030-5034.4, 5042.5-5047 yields 1.55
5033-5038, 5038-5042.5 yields 1.40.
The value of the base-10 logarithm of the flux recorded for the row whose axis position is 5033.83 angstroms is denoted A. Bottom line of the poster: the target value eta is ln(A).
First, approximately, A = 0.46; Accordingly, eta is -0.78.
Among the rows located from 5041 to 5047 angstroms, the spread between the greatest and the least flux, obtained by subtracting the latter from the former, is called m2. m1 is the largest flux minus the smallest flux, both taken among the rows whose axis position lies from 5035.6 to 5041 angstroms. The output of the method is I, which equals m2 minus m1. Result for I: 0.32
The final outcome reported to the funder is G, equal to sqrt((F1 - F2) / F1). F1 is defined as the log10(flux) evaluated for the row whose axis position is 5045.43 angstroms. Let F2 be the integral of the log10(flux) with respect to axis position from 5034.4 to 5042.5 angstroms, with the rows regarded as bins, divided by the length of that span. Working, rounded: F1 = 0.53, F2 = 0.51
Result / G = 0.22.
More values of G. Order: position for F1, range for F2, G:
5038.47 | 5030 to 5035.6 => 0.40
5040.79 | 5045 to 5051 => 0.38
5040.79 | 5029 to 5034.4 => 0.43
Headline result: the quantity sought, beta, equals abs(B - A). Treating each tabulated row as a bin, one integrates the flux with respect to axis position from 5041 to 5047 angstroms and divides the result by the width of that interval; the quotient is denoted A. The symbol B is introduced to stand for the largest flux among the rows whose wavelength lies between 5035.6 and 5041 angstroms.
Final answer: 0.40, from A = 3.17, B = 3.571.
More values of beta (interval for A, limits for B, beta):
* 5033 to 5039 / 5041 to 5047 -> 0.76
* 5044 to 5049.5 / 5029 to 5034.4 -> 0.46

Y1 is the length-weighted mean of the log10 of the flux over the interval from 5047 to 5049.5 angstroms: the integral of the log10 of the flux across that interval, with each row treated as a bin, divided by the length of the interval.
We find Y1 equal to 0.474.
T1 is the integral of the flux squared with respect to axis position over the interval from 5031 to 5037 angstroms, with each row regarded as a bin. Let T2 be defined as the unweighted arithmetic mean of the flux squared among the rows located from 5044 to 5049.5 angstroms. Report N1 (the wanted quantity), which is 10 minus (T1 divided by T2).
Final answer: 4.6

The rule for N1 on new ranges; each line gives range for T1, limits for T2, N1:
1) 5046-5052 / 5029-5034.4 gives 3.7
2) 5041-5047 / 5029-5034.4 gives 2.7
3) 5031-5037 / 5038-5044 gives 5.7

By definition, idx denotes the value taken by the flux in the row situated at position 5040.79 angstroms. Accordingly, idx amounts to 3.554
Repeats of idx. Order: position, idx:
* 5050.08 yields 2.995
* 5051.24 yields 3.262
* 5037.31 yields 3.571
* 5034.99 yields 3.006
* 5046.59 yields 2.445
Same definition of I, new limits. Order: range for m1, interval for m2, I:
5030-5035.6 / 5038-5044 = 0.11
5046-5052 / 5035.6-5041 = 0.30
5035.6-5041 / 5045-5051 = -0.16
